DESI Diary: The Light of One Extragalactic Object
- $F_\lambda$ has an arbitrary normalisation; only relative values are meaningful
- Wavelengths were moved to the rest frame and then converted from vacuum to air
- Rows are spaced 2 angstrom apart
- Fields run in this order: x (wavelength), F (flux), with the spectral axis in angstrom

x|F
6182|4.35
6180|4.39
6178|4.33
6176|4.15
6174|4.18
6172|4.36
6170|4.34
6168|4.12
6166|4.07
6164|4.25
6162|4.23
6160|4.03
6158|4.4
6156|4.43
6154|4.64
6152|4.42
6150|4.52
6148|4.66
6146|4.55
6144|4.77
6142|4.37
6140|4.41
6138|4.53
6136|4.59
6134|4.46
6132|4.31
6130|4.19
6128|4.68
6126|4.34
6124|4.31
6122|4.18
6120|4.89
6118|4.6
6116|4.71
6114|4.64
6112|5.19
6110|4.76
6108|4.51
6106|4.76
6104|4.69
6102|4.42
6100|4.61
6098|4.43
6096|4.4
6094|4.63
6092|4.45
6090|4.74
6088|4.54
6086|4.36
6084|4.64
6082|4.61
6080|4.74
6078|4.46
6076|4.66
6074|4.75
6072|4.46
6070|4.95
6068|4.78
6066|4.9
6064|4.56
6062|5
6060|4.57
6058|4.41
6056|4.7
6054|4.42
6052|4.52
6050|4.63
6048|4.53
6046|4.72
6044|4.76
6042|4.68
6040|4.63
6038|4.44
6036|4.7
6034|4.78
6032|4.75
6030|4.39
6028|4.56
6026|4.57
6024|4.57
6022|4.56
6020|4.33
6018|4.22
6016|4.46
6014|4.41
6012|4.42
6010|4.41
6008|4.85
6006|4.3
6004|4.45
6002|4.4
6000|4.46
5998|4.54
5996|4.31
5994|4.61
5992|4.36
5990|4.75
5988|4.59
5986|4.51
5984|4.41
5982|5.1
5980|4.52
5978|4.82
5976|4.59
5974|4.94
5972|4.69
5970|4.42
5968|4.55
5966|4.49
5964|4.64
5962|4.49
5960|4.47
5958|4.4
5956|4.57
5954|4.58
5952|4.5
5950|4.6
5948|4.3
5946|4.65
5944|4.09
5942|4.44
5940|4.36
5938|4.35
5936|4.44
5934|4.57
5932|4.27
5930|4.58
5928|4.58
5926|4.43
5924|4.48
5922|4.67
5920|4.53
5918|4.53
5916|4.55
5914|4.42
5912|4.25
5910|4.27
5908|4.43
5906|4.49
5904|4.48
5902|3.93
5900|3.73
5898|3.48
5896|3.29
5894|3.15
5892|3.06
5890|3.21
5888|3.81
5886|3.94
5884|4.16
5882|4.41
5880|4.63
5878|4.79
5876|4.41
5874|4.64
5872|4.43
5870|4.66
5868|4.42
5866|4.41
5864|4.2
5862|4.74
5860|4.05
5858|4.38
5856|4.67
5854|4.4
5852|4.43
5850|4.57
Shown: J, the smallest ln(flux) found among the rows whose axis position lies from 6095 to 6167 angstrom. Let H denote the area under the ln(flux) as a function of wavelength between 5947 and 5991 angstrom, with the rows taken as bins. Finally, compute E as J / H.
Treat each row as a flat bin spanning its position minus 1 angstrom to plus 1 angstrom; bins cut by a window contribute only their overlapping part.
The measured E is 0.021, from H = 67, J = 1.39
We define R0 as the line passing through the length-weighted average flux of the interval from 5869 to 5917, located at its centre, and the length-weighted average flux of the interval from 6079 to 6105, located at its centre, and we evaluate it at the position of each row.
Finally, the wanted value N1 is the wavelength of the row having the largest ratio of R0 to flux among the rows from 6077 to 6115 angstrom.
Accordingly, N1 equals 6086 angstrom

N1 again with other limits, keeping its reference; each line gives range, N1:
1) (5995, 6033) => 6018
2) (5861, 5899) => 5892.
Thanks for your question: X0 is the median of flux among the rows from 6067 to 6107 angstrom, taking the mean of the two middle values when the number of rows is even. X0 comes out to 4.62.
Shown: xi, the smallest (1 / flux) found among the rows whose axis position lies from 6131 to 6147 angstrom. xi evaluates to 0.210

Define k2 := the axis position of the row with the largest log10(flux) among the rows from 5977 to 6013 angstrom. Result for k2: 5982 angstrom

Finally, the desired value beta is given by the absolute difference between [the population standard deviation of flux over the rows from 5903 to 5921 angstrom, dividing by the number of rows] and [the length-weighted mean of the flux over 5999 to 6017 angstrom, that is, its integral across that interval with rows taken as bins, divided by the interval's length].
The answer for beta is 4.36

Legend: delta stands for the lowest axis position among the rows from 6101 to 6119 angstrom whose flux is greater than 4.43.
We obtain 6104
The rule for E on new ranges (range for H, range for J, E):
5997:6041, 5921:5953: 0.021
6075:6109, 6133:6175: 0.027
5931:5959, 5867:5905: 0.027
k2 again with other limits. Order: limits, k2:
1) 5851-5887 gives 5878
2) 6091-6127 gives 6112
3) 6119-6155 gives 6120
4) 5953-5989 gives 5982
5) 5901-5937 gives 5922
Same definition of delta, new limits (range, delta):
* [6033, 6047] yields 6034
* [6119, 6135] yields 6120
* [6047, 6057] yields 6048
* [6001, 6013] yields 6004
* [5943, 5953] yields 5946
